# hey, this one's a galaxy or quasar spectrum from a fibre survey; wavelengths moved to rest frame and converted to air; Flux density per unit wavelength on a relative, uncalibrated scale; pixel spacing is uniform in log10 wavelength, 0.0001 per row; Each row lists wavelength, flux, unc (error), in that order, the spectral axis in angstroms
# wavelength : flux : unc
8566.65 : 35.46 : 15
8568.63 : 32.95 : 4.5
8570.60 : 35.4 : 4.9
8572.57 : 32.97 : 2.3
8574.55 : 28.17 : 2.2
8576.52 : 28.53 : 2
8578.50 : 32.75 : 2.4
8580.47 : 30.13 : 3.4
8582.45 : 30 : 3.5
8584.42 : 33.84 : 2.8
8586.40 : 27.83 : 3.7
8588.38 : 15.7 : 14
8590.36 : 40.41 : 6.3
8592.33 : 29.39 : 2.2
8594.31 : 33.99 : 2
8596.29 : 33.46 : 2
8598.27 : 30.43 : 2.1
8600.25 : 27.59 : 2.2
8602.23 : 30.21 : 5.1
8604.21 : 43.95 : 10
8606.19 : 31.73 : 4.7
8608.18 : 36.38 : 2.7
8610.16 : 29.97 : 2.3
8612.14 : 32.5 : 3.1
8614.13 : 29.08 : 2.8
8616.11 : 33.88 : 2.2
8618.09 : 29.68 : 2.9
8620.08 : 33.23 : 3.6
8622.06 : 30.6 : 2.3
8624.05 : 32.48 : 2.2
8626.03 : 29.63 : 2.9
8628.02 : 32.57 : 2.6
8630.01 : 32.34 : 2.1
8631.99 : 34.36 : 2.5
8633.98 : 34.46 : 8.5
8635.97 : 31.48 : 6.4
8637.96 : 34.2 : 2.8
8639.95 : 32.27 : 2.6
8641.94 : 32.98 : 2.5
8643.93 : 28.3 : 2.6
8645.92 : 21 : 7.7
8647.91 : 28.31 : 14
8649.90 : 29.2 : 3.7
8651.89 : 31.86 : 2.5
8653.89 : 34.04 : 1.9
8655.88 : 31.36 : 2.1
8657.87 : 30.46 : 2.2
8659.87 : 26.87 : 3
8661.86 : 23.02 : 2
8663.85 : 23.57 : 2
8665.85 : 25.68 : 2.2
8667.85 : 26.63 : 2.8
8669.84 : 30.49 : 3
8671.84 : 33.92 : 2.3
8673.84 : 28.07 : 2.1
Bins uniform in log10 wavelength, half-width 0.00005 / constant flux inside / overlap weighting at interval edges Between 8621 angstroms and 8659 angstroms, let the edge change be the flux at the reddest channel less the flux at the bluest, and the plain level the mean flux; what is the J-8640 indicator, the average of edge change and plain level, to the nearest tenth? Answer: 15.5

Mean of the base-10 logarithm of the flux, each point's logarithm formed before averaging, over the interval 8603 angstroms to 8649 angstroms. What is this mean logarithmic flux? 1.50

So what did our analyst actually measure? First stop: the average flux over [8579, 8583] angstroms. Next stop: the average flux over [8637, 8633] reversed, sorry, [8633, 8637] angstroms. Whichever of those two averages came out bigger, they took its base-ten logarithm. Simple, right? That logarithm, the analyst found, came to 1.518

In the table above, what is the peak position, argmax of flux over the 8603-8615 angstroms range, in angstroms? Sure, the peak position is 8604.21 angstroms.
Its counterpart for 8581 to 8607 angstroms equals 8604.21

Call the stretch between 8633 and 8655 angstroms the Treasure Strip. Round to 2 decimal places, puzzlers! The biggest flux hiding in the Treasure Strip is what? 34.46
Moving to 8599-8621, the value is 43.95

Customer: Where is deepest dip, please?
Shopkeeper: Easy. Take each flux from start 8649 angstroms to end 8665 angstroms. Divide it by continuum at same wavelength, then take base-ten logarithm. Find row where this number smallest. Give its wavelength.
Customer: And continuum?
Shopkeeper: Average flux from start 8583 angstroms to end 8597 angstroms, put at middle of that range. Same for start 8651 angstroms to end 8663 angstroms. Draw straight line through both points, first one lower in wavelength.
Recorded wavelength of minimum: 8661.86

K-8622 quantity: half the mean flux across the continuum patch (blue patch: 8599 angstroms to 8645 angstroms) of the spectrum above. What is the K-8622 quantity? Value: 16.2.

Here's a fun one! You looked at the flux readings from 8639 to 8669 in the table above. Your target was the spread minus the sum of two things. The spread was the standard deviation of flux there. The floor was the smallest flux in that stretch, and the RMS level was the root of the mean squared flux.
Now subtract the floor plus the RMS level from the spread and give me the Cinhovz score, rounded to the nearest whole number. -46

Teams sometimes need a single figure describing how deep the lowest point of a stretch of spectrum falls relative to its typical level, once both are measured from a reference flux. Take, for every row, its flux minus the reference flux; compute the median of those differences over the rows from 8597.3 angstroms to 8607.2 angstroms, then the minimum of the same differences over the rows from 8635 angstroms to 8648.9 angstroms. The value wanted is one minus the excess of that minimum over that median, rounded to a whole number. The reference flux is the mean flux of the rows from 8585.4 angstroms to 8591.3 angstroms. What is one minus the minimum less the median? 10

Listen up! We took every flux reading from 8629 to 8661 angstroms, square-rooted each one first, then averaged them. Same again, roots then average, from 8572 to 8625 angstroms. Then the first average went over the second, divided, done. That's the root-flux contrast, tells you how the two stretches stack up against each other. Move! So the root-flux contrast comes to 0.992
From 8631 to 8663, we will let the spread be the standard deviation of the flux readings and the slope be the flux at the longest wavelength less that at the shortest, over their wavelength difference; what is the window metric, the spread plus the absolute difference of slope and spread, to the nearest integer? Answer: 8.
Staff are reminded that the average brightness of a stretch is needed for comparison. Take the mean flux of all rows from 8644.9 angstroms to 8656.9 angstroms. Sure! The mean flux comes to 29.3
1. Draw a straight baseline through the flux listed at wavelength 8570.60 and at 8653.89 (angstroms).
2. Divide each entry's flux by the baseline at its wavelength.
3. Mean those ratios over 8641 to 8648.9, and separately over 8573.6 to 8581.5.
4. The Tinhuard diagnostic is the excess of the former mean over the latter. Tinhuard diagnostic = -0.04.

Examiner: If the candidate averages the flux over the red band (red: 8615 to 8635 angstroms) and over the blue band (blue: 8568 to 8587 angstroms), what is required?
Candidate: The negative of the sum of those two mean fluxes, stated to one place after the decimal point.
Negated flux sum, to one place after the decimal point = -63.6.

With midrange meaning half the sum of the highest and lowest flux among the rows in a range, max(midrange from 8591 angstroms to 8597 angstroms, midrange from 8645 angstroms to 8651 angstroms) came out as 31.7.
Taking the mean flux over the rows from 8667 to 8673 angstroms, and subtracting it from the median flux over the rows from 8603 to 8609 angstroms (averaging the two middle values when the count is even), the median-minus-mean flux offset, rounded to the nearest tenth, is 6.0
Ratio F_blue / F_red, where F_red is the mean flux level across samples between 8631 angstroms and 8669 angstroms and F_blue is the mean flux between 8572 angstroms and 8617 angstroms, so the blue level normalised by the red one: 1.07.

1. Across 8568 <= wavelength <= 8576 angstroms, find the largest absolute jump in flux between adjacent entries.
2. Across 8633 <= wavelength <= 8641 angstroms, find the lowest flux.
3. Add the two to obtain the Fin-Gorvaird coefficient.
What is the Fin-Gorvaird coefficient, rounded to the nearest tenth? 36.3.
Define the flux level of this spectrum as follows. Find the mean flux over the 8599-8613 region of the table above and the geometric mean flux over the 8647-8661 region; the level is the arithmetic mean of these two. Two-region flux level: 31.7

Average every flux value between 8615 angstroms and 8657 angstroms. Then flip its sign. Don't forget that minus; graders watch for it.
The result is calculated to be -31.3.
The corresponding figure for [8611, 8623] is -31.5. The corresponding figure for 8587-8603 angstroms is -30.1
